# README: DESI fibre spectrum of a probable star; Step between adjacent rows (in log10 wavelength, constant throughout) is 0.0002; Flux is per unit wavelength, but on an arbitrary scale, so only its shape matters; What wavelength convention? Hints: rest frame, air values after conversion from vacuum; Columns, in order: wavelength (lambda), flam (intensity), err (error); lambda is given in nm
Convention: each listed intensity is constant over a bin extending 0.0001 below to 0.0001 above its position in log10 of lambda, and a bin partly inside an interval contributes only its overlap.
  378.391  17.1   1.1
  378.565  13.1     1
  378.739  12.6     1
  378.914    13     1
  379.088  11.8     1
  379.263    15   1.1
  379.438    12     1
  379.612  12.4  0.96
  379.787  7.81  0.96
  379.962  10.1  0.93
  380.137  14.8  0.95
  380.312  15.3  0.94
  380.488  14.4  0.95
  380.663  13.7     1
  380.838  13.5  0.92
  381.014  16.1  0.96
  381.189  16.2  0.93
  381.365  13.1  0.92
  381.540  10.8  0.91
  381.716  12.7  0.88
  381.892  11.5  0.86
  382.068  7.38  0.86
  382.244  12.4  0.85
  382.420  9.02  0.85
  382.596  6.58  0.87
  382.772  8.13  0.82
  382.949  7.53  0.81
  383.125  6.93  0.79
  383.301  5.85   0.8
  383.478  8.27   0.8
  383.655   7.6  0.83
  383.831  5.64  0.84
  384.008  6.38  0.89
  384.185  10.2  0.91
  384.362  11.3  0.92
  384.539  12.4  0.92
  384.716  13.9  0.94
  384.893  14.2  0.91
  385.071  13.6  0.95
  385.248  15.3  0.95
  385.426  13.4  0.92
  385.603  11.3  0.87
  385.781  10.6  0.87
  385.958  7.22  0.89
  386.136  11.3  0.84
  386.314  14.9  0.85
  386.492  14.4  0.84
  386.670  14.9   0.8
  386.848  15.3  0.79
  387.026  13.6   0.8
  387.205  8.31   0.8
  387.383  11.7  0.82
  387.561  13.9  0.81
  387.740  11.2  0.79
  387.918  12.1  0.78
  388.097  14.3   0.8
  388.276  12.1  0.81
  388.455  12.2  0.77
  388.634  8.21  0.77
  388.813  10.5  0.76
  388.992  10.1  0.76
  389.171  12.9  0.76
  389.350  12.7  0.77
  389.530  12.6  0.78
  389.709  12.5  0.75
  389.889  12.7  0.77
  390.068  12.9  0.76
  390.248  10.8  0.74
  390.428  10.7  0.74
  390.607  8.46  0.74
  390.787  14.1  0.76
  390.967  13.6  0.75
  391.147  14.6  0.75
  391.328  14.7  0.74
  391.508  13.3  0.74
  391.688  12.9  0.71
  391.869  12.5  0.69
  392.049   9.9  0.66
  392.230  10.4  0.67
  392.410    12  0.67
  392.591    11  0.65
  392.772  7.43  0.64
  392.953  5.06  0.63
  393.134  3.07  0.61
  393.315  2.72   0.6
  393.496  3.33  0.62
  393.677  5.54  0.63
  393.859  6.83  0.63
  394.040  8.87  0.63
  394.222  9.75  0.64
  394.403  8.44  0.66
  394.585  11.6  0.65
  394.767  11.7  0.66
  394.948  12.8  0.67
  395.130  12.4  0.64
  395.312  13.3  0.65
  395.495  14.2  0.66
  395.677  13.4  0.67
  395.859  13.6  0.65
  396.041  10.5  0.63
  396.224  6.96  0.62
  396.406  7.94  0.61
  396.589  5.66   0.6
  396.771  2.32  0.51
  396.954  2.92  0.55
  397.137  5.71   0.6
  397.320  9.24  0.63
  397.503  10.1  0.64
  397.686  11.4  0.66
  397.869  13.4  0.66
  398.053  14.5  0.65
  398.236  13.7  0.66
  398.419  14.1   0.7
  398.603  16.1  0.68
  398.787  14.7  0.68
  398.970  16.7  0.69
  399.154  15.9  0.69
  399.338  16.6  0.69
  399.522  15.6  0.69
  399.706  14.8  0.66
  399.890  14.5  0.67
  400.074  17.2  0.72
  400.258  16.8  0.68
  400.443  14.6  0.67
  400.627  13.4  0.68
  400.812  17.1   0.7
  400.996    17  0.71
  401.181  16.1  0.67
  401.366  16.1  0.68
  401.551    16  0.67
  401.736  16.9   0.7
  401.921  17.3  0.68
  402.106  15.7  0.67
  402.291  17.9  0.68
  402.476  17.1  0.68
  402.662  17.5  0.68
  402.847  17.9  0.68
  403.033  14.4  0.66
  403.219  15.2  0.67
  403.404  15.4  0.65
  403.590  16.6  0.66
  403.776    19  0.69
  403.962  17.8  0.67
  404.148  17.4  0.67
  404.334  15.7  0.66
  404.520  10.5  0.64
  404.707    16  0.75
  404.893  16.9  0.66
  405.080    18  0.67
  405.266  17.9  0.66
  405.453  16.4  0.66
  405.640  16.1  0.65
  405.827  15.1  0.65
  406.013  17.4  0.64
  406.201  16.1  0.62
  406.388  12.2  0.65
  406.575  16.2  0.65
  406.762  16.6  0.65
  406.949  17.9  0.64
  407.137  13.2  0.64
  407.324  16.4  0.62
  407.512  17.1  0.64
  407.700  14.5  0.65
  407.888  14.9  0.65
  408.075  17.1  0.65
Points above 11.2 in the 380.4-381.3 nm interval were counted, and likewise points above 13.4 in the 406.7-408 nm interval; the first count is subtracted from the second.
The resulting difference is 1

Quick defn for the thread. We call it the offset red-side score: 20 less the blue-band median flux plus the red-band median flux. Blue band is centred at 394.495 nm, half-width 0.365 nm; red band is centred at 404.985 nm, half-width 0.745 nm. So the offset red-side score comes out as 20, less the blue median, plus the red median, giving 25.6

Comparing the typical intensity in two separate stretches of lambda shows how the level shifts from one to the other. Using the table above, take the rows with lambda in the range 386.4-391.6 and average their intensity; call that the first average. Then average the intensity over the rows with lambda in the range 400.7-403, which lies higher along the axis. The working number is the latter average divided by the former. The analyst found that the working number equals 1.4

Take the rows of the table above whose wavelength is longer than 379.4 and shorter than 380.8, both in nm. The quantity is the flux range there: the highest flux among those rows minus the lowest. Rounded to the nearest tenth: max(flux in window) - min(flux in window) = 7.5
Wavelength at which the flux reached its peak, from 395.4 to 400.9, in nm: 400.074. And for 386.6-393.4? 386.848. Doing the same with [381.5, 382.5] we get 381.716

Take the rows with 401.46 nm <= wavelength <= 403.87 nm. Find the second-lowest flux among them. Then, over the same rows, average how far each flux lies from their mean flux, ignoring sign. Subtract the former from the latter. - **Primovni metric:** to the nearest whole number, -14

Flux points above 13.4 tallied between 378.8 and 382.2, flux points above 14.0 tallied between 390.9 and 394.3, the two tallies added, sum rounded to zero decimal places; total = 10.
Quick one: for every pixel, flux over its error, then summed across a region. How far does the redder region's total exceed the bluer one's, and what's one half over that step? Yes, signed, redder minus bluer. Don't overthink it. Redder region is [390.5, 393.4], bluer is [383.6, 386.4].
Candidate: 0.014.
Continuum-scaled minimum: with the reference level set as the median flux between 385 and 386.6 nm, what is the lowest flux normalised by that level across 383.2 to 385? 0.42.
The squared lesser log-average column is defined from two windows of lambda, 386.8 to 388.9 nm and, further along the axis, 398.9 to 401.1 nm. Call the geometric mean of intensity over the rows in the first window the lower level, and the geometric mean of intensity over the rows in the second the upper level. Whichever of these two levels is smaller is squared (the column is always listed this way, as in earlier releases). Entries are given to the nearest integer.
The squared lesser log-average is 138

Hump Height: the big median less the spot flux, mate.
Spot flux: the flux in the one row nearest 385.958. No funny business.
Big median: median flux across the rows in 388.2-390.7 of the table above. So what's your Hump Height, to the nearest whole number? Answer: 5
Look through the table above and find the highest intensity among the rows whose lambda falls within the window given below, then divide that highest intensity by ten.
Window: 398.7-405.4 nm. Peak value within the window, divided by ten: 1.90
